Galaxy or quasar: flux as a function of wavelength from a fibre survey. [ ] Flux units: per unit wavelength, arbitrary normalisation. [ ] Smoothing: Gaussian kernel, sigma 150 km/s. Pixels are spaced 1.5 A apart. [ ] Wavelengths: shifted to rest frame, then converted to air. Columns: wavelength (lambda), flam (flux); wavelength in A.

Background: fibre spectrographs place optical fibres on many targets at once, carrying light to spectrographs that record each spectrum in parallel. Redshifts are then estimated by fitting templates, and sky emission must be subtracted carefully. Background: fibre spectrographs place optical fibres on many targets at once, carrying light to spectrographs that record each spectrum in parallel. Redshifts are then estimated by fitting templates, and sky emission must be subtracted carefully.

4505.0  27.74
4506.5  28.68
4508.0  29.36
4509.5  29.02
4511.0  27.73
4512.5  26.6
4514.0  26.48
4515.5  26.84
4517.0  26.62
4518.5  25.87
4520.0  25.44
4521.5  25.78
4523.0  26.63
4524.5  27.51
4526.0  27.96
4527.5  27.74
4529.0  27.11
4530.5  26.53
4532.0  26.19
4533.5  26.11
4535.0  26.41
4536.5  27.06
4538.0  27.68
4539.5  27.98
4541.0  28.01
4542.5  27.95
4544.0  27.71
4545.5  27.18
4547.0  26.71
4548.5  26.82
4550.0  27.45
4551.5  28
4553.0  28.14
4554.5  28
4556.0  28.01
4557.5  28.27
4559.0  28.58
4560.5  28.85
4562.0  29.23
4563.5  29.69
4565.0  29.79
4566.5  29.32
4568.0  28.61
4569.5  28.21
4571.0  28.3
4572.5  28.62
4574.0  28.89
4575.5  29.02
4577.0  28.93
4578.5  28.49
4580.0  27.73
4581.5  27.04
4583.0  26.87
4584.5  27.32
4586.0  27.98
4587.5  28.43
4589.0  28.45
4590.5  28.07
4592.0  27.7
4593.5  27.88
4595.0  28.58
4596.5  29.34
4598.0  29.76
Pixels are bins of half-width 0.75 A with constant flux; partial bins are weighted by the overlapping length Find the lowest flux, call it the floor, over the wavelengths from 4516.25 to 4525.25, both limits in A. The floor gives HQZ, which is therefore 25.44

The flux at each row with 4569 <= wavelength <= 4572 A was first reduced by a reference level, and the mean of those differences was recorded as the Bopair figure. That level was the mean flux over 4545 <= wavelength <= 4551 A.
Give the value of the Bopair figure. 1.2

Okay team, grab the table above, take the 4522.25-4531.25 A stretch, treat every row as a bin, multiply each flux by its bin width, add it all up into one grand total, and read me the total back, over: 245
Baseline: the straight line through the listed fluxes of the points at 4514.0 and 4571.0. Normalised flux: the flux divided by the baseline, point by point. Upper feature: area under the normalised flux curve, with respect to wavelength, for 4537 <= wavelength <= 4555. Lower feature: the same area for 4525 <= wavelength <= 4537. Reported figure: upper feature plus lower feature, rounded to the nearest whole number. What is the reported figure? 30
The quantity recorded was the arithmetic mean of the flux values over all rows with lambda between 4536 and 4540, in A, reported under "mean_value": 27.6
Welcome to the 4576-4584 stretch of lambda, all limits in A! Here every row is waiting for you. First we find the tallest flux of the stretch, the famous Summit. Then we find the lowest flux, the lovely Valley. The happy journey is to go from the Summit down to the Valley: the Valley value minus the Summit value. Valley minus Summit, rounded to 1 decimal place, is -2.1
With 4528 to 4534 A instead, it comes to -1.0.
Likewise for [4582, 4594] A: -1.6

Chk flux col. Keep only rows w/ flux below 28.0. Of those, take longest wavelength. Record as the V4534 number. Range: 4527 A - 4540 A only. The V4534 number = 4539.5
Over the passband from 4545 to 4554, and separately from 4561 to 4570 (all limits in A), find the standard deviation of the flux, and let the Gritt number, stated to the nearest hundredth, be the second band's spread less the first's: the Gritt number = 0.02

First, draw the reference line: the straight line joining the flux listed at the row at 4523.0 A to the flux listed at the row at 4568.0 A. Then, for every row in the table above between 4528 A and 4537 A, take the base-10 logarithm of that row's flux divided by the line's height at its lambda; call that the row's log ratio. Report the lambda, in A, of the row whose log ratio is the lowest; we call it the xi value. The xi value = 4533.5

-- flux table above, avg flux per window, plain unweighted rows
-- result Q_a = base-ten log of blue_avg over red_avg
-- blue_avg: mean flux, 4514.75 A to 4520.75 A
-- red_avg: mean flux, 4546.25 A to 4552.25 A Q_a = -0.017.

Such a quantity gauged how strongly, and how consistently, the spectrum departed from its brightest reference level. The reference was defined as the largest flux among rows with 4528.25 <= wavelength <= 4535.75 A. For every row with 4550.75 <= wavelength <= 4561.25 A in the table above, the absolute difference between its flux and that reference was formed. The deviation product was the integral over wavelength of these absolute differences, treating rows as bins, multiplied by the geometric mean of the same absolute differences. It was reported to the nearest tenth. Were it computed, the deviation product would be 13.5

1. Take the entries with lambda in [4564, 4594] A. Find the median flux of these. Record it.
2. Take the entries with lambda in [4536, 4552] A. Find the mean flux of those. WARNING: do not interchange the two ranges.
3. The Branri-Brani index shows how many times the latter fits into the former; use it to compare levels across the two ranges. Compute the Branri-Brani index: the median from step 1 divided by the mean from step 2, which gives 1.031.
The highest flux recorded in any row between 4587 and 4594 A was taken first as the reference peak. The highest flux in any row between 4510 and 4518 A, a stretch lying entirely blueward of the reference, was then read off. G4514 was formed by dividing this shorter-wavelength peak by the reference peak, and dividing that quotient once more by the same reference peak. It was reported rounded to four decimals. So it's 0.0343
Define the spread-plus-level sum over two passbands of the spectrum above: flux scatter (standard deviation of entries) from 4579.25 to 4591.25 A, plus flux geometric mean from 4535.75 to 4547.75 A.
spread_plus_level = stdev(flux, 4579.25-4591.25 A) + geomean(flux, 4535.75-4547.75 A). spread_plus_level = 28.1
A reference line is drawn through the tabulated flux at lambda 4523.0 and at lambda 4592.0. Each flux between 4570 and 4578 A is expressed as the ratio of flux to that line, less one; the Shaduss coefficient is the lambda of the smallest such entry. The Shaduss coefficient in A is 4571.0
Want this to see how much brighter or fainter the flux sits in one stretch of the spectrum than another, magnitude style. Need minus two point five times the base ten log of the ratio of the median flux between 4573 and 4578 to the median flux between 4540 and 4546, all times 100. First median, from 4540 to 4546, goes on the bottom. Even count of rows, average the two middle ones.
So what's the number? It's -4.2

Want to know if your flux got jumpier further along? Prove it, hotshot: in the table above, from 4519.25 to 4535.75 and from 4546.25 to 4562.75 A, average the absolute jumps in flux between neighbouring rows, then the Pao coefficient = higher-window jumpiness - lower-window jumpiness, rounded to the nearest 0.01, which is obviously -0.19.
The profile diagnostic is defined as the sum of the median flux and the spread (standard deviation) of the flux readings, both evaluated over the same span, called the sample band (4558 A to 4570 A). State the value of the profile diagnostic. 29.6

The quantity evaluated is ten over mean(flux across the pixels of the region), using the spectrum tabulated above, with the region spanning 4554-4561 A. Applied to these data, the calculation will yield 0.353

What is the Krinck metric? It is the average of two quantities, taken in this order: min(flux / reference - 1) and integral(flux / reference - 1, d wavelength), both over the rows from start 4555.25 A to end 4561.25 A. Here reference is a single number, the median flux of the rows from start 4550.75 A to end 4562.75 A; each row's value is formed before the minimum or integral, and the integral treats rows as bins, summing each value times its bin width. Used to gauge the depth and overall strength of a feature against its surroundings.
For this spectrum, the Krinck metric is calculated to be 0.02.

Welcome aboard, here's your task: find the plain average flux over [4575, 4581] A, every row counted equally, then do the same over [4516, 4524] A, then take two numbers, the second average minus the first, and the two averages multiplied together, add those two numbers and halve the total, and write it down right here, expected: 371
